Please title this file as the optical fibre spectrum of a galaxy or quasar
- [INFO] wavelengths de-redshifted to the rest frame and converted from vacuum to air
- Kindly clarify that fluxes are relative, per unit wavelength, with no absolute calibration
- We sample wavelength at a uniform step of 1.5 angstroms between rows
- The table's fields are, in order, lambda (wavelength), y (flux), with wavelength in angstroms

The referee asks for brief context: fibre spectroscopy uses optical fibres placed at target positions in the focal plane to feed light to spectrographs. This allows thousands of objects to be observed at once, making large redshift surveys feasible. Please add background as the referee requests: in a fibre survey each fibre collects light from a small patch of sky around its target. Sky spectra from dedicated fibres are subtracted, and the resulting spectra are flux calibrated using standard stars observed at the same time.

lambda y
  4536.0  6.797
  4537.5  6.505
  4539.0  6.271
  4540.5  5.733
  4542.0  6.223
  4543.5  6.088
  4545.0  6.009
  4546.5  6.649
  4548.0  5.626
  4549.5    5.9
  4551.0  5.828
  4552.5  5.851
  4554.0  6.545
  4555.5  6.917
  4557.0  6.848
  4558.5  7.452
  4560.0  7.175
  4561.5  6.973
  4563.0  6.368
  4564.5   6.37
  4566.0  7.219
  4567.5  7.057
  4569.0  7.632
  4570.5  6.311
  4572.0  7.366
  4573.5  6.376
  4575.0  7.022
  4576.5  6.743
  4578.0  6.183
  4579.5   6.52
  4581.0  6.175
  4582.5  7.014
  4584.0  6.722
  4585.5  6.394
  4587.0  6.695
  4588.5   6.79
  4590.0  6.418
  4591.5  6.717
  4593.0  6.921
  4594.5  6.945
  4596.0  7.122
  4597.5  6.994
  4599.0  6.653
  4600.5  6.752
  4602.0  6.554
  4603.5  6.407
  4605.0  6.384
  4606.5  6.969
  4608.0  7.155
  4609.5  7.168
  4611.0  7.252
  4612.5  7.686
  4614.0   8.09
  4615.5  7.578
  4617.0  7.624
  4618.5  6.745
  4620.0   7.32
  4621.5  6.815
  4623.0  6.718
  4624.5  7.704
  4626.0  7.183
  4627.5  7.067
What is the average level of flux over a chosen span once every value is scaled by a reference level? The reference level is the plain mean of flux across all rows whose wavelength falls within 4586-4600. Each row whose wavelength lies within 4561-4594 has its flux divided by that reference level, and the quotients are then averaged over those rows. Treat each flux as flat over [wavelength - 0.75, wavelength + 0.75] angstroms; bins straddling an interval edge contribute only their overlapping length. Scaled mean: 0.99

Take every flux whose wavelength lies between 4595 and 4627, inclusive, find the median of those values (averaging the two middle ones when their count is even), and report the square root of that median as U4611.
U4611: 2.67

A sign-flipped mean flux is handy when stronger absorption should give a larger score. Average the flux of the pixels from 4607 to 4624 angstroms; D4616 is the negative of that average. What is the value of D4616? -7.29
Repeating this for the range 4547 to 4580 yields -6.65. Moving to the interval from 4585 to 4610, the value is -6.77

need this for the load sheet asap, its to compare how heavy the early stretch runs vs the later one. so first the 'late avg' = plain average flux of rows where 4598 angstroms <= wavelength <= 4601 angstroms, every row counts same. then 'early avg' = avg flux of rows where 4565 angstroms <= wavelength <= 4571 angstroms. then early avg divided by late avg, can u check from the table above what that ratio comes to 1.05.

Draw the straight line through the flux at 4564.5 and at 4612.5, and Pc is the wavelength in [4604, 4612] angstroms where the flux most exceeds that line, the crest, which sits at 4611.0 angstroms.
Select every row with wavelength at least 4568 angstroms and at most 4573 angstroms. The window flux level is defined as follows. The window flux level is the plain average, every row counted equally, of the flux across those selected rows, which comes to 7.1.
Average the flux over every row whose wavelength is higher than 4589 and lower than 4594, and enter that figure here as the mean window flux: 6.7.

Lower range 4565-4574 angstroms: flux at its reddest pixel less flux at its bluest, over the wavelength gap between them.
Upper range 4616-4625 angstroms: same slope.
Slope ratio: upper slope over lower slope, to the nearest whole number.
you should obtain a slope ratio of 0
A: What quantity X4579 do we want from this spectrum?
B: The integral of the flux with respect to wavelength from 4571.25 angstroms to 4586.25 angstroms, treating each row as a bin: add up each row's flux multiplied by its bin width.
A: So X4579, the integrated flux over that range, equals 100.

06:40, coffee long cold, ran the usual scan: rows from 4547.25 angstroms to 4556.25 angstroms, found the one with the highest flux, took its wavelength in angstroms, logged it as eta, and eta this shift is 4555.5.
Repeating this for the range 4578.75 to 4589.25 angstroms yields 4582.5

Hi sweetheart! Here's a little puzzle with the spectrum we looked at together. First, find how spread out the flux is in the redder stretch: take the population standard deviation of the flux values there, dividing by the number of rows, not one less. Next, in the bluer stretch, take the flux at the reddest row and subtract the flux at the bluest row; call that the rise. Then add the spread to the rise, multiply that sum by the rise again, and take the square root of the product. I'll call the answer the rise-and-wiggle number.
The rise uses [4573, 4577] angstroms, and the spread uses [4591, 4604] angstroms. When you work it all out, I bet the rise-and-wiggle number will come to 0.46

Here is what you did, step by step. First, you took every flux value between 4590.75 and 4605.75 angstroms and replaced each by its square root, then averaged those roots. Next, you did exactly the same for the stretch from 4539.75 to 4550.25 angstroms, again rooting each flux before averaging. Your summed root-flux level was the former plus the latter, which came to 5.05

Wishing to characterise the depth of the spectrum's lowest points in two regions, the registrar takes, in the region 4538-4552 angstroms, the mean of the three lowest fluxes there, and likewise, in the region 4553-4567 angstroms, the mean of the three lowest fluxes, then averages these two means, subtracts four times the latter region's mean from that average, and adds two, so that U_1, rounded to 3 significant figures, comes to -17.6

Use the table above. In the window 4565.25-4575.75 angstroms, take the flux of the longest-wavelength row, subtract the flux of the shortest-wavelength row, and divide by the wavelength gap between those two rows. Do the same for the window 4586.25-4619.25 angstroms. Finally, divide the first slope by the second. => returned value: -14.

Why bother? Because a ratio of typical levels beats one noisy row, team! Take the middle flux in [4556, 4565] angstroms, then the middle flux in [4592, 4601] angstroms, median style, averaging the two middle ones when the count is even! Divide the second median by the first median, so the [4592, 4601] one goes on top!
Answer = 1.00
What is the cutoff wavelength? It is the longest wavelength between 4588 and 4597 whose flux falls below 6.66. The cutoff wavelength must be 4590.0 angstroms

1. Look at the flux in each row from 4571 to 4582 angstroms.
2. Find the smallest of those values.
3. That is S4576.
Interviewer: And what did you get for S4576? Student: 6.175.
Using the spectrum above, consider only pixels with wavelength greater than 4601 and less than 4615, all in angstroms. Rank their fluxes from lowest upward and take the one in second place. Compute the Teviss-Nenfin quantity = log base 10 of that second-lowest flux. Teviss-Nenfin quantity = 0.807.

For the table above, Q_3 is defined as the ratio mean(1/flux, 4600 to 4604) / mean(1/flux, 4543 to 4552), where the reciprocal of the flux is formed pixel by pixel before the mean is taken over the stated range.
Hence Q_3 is 0.91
